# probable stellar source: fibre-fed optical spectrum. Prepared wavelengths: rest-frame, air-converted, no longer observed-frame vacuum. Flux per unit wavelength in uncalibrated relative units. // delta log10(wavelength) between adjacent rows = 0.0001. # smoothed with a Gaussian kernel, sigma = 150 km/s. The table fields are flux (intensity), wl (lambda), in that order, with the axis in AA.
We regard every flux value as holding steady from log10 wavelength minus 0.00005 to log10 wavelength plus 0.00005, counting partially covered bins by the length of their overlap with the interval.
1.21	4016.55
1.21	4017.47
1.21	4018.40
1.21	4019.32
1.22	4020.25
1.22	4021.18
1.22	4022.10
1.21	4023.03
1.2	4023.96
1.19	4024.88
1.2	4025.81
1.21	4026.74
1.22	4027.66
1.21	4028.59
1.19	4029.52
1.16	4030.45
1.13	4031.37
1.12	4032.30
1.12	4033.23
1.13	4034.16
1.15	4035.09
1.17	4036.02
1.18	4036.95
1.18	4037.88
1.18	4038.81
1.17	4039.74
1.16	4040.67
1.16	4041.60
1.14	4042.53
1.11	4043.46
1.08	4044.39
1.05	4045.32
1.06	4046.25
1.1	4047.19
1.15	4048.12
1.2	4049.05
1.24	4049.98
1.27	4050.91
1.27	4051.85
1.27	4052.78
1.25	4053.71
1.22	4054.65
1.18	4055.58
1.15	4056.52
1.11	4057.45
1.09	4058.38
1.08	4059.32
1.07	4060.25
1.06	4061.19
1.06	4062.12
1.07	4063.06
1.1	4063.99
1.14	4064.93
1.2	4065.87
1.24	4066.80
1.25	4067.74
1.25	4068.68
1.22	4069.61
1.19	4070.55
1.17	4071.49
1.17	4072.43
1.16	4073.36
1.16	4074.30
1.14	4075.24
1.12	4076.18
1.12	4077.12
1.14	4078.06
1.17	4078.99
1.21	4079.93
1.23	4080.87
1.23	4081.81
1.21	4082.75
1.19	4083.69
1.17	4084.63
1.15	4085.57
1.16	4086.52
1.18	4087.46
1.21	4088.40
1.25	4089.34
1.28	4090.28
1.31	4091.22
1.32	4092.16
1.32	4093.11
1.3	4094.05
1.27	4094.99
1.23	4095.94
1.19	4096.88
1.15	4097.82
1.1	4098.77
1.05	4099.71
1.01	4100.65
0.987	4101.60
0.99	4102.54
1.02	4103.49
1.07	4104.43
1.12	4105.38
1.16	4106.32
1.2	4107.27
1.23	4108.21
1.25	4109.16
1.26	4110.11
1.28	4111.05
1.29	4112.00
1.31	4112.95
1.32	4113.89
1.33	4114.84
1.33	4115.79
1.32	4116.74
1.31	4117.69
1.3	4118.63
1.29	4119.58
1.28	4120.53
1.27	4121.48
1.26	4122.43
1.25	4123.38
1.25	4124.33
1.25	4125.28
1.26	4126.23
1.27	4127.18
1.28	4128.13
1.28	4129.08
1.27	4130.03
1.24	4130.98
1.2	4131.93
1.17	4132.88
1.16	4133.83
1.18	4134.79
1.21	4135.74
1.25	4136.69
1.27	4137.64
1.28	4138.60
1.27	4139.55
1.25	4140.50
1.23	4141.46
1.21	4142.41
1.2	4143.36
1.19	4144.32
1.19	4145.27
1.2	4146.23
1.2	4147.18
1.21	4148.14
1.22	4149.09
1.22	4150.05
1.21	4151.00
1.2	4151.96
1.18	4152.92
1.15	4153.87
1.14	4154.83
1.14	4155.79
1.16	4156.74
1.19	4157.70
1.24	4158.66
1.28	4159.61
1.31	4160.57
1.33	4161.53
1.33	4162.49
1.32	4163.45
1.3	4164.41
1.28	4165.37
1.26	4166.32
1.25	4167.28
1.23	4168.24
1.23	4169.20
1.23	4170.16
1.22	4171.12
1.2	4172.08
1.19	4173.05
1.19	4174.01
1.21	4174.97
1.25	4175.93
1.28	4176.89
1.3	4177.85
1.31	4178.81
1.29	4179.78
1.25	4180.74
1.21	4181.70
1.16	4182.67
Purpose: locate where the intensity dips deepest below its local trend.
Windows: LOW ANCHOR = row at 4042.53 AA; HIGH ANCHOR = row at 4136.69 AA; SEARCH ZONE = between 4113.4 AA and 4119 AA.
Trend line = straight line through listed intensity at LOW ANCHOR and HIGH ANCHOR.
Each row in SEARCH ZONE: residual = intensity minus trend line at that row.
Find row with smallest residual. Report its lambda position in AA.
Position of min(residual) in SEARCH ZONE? 4118.63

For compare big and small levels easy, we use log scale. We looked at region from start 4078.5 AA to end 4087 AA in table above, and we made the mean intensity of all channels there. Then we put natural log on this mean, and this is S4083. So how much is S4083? 0.175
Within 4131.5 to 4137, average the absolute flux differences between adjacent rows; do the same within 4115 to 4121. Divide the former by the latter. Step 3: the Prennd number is 2.60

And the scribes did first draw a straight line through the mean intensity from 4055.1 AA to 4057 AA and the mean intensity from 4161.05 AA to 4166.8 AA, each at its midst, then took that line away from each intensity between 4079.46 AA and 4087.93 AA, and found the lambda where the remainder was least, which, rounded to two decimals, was 4085.57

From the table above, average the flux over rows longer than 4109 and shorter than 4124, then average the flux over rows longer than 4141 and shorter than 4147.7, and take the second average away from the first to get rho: 0.088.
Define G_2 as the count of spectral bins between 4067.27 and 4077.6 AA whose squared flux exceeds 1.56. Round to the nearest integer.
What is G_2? 2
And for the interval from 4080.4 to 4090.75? 2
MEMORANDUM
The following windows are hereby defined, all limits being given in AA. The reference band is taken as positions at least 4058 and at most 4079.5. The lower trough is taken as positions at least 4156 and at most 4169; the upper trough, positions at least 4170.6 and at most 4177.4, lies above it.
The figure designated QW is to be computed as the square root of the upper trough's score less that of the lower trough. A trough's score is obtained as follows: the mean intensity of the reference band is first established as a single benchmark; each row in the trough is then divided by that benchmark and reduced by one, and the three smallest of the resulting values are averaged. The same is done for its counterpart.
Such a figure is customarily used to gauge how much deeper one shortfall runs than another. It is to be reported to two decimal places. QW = 0.00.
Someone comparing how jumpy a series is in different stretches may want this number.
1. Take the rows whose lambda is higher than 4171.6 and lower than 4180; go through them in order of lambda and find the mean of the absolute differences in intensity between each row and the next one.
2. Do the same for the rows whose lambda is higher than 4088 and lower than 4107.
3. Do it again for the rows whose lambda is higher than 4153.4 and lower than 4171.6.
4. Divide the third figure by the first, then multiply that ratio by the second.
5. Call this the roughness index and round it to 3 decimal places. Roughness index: 0.030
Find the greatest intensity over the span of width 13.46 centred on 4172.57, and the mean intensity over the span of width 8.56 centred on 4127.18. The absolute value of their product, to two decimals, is 1.65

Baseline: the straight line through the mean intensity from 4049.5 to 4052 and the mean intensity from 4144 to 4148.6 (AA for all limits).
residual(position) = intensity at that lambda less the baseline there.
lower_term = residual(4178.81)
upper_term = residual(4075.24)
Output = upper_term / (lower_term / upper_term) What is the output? 0.08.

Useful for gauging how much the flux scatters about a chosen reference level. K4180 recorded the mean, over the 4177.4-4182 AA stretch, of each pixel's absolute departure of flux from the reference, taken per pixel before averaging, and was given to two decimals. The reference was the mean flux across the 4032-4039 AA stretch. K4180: 0.12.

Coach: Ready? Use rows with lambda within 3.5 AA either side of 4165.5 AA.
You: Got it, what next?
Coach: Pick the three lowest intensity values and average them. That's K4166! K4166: 1.25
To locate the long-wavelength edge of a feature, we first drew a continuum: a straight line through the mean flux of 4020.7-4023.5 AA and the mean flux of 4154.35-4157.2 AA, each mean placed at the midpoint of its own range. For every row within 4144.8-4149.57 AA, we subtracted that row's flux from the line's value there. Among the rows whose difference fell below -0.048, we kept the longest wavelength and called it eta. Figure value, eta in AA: 4149.09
